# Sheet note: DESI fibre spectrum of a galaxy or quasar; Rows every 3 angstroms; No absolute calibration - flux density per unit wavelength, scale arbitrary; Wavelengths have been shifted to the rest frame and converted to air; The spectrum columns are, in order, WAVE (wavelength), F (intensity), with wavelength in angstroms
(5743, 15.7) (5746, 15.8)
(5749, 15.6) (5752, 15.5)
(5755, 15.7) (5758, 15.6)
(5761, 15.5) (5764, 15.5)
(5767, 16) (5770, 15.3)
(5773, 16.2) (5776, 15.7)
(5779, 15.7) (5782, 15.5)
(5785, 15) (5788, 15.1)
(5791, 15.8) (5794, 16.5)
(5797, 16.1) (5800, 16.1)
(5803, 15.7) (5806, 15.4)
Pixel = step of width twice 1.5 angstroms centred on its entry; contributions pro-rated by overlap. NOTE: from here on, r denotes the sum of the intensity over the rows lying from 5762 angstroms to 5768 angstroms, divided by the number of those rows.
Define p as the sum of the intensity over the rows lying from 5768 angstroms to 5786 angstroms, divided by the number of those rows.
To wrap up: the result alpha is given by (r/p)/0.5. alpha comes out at 2.02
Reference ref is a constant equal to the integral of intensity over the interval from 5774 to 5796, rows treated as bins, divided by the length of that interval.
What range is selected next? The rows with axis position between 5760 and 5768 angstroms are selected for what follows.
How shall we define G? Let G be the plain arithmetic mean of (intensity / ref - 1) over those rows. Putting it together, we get 0.002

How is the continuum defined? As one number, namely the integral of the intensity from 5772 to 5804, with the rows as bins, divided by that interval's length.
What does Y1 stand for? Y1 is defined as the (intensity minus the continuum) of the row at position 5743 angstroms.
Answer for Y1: -0.06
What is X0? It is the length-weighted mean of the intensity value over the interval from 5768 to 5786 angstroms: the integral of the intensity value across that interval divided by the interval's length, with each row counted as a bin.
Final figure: 15.6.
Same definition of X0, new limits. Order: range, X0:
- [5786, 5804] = 15.9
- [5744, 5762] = 15.6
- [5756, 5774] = 15.7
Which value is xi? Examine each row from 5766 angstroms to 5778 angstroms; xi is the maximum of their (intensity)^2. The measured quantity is 262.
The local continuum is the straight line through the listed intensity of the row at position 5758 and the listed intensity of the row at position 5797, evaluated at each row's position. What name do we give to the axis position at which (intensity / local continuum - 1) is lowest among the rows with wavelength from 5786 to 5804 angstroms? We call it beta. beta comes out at 5788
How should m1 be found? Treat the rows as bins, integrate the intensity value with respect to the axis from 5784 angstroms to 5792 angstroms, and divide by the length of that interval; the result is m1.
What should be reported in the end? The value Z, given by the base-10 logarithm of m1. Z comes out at 1.18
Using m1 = 15.3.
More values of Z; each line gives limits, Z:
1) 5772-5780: 1.20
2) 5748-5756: 1.19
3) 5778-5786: 1.19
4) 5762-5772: 1.19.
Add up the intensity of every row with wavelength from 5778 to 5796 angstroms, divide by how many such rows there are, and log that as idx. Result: 15.60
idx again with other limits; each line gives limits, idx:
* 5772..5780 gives 15.87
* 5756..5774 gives 15.68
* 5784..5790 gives 15.05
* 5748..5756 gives 15.60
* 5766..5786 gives 15.63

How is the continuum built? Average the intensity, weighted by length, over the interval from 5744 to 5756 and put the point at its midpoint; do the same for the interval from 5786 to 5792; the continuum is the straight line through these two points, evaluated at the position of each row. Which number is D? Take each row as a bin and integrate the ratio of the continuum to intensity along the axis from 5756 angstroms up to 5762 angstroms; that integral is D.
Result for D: 6.01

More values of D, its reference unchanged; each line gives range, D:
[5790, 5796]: 5.70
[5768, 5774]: 5.92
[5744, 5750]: 5.99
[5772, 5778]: 5.84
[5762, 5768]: 5.94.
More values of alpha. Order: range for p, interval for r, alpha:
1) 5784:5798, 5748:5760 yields 1.99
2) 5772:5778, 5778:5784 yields 1.96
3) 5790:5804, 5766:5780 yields 1.97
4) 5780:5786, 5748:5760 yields 2.05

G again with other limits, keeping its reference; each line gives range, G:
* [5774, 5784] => 0.000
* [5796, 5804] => 0.021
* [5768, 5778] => 0.006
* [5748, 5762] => -0.004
